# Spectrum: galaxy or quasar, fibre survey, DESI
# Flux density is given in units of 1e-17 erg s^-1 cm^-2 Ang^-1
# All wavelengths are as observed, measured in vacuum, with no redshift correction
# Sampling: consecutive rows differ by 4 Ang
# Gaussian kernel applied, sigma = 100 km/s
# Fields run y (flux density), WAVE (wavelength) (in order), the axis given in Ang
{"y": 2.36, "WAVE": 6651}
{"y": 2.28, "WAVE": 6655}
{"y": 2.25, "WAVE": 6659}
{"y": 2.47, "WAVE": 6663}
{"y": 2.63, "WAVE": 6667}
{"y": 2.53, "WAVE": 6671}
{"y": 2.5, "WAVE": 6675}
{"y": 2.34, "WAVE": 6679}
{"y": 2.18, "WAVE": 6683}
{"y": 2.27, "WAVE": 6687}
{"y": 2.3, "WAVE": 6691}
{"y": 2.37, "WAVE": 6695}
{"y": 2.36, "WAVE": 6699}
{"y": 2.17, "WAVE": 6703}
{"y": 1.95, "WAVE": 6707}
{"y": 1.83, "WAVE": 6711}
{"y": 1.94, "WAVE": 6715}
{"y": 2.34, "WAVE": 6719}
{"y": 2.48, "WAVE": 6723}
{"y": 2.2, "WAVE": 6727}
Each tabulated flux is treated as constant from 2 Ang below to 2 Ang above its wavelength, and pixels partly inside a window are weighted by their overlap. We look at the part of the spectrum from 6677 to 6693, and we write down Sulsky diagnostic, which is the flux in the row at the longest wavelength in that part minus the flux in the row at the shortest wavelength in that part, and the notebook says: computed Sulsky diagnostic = -0.04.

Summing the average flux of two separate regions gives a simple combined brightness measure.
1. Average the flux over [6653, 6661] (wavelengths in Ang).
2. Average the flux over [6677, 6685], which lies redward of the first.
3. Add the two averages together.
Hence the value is 4.5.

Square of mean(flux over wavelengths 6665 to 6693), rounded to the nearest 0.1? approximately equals 5.7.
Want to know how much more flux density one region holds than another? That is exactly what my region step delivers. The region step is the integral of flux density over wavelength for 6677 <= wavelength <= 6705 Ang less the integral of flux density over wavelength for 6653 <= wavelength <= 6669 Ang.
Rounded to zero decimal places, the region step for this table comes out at 25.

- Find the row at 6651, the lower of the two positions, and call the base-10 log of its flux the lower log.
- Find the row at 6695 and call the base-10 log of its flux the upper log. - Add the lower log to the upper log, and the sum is 0.748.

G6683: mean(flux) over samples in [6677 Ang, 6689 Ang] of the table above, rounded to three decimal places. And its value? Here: 2.263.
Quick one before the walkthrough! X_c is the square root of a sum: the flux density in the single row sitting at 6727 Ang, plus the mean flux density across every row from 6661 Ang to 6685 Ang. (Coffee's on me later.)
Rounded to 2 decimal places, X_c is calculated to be 2.15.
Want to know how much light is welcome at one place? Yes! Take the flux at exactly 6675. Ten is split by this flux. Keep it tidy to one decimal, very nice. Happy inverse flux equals 4.0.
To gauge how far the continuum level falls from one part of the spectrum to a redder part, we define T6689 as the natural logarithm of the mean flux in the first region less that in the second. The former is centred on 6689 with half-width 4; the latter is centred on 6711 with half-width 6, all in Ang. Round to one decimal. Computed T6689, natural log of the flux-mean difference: -1.0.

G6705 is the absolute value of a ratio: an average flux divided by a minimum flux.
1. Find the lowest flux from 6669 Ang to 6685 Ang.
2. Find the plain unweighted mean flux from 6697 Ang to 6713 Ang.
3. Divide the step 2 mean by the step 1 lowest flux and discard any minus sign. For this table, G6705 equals 0.95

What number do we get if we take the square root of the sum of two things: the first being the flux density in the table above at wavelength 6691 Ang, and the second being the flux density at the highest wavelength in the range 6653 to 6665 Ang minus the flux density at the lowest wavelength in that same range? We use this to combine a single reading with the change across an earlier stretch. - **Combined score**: 1.58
